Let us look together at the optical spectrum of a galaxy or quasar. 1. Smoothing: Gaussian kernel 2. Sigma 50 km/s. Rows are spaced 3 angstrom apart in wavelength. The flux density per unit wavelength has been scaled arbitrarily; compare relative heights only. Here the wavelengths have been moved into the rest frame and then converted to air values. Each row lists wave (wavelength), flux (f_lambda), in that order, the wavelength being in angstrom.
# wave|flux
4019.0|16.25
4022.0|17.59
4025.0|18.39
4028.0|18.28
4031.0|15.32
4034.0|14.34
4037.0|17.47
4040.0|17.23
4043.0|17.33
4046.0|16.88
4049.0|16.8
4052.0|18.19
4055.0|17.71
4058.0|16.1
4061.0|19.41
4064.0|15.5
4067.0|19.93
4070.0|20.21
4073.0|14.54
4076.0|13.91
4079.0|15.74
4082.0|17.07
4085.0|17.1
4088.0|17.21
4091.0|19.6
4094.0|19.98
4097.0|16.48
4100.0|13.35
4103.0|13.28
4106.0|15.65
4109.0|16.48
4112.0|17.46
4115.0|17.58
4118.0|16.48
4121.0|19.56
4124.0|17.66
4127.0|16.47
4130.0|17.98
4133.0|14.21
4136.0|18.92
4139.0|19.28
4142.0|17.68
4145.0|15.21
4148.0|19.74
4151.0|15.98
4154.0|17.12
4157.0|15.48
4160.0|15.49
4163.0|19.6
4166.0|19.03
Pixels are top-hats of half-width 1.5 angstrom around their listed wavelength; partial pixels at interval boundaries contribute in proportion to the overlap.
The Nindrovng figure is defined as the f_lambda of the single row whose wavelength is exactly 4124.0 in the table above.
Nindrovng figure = 17.66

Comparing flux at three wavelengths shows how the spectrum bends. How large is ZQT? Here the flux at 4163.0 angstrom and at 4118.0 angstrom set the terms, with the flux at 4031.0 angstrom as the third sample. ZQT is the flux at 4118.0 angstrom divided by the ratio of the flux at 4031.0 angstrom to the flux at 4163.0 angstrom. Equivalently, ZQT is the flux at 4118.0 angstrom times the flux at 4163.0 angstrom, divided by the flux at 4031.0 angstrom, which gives 21.1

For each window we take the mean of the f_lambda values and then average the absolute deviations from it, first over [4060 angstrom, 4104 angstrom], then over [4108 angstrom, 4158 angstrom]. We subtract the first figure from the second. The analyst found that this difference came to -0.8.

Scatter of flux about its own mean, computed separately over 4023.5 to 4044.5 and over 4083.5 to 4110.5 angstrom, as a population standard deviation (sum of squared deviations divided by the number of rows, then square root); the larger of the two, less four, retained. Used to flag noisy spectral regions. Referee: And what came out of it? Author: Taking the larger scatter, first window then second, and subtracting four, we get -1.80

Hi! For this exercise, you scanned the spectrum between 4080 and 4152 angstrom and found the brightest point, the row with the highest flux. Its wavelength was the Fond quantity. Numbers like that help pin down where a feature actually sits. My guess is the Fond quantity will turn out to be 4094.0 angstrom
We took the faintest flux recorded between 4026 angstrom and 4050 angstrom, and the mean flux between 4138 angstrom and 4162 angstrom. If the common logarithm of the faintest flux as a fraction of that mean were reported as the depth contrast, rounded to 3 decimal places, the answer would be -0.074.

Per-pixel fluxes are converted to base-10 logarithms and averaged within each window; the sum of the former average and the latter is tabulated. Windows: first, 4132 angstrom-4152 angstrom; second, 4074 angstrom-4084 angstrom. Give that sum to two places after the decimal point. 2.43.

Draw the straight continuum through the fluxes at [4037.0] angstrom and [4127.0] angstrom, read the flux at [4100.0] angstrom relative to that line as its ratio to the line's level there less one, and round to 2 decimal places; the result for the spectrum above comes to -0.20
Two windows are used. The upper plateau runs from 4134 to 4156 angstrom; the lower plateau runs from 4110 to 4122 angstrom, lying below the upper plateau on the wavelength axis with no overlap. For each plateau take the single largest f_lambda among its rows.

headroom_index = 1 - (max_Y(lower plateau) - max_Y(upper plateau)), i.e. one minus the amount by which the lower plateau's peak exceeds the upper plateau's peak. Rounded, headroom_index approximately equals 1.2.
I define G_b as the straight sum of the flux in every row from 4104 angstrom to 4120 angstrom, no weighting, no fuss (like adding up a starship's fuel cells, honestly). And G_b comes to 84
